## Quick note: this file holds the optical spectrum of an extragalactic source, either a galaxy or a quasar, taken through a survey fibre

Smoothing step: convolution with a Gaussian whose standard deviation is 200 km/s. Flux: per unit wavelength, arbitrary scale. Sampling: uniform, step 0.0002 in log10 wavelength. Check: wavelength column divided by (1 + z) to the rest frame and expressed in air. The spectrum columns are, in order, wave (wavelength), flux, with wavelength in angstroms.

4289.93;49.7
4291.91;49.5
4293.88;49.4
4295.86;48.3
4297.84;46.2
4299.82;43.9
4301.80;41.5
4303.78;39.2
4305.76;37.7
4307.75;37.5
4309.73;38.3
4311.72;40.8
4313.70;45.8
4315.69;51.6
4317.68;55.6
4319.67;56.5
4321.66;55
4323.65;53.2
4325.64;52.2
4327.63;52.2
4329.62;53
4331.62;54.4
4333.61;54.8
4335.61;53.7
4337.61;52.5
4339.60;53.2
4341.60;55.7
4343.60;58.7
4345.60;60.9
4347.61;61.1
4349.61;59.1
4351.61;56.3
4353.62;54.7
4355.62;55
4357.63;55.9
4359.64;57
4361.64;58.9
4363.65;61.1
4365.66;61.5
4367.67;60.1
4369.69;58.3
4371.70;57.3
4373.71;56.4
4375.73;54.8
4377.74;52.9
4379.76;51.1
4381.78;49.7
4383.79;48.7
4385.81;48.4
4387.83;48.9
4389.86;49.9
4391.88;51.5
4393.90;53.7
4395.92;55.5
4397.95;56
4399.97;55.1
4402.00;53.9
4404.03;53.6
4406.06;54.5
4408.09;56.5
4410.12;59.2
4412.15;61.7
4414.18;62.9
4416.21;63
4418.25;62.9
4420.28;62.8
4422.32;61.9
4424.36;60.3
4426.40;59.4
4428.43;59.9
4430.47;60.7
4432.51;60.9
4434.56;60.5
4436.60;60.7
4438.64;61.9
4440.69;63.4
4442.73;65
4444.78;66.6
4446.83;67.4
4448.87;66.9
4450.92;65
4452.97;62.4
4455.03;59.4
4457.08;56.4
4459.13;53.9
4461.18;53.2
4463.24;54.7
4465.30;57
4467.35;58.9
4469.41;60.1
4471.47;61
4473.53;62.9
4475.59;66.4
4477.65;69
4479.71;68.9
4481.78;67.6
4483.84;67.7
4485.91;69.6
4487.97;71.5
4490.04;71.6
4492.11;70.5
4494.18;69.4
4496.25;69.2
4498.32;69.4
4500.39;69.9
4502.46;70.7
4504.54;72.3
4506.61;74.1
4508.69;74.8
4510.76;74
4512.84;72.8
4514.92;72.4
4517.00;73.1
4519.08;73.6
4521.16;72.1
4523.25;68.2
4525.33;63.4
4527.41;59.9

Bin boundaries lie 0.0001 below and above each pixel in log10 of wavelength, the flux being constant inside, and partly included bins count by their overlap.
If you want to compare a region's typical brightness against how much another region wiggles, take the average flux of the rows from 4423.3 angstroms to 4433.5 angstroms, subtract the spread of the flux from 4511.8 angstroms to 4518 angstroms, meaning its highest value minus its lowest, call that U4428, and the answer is 60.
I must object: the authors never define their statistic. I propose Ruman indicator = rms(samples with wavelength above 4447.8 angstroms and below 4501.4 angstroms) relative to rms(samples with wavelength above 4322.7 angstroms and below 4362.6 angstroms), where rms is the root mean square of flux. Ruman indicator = 1.16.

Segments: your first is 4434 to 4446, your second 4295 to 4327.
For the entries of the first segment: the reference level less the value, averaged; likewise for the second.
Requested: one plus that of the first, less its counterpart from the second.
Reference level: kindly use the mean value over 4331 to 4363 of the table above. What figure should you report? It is -16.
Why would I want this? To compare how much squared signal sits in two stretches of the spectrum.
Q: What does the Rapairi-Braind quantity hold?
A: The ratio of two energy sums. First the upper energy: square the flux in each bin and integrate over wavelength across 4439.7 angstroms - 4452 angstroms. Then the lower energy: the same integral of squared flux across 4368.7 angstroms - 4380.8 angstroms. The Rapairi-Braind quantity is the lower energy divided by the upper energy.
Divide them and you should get 0.69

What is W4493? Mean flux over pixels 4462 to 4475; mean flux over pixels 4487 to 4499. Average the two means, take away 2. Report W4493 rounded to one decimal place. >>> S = 62.7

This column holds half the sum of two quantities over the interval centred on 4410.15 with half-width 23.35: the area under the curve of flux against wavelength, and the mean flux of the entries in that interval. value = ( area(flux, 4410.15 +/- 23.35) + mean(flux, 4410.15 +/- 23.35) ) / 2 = 1374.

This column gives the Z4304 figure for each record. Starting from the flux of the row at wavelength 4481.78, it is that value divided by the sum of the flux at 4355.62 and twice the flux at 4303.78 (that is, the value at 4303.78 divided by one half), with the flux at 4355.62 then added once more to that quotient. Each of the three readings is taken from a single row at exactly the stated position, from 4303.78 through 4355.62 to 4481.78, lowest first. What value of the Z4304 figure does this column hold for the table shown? 55.5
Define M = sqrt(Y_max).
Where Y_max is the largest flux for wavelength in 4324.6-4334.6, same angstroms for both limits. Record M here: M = 7.4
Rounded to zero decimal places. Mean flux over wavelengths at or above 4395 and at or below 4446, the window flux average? 60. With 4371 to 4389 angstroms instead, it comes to 52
